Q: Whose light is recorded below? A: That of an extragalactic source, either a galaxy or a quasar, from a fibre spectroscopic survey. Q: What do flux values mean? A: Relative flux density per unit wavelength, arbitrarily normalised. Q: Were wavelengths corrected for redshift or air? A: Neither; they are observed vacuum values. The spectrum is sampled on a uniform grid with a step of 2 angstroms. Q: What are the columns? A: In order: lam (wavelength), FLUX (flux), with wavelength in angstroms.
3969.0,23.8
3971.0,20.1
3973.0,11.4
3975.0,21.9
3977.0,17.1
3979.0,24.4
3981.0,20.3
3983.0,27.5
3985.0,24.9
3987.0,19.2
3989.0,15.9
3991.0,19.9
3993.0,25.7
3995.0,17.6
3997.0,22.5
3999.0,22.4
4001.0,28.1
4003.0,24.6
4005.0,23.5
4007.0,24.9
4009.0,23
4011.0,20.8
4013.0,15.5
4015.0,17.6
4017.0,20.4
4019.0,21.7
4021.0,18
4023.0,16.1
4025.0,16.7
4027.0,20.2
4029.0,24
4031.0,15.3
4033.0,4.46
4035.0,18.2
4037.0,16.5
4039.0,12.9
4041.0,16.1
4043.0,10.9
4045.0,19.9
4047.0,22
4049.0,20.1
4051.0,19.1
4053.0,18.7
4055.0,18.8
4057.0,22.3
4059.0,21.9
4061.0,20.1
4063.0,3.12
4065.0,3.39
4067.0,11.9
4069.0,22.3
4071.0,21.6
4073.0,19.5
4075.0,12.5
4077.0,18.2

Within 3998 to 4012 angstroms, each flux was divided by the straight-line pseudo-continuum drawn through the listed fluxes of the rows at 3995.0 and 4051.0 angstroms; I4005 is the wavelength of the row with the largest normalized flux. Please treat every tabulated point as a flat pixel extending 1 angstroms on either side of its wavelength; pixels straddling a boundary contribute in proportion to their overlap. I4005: 4001.0 angstroms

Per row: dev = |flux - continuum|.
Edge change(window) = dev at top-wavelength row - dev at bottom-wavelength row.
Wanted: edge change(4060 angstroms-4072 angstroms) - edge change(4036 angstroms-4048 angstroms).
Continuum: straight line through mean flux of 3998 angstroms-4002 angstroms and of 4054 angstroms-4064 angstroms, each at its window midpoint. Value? 3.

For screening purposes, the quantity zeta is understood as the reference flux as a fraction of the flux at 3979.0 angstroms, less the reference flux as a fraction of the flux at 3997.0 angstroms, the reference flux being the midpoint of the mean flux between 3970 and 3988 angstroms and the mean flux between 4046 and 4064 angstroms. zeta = -0.1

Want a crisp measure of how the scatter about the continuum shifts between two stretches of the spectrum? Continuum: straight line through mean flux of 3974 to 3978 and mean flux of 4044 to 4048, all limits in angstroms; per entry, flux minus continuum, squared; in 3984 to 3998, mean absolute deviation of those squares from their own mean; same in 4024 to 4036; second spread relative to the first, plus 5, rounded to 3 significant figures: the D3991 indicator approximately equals 11.3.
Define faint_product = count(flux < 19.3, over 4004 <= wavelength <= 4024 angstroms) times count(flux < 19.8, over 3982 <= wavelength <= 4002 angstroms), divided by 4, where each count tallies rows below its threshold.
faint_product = 3.0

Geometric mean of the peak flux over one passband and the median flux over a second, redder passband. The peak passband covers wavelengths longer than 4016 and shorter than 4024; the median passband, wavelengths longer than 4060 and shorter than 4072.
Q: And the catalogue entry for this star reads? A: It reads 19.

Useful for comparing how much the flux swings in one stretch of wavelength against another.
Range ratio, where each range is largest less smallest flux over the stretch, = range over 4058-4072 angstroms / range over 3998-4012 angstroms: 2.6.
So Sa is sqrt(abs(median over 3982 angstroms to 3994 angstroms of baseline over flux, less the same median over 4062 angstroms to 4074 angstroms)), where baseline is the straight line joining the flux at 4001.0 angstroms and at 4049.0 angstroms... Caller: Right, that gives 0.48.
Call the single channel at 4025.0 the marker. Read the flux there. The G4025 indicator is 16.7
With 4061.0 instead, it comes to 20.1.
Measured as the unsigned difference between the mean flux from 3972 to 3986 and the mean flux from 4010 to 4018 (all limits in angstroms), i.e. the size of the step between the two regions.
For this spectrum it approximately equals 2.5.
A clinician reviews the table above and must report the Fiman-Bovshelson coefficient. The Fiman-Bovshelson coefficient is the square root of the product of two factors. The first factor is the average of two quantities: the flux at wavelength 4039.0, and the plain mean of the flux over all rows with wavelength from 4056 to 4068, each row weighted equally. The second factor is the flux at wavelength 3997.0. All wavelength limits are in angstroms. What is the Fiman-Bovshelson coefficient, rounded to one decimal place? 17.3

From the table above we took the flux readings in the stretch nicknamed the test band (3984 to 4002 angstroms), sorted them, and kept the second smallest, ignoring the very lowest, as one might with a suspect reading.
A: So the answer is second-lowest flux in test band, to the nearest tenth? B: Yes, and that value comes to 17.6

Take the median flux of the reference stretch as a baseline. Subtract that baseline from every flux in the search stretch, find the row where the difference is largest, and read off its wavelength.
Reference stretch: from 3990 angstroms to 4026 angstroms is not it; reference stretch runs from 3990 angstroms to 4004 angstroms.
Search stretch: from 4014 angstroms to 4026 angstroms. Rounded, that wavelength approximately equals 4019.0 angstroms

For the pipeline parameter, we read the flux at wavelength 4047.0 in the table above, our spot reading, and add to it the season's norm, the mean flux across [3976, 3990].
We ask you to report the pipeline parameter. 43.3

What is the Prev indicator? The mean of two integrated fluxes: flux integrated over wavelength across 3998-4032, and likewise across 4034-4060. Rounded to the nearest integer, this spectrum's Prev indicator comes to 590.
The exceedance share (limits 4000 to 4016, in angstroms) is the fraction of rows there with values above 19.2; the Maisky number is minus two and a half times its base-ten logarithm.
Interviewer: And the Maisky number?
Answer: 0.3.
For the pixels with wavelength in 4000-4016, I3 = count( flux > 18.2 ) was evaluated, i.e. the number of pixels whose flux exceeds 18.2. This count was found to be 6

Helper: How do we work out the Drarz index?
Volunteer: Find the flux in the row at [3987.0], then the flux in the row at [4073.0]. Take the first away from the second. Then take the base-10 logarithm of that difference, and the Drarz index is -0.5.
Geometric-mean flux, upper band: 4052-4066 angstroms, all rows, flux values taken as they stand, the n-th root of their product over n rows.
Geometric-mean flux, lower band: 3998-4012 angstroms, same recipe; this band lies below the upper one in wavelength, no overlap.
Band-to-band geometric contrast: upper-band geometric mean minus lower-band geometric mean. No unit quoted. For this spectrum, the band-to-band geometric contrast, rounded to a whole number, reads -12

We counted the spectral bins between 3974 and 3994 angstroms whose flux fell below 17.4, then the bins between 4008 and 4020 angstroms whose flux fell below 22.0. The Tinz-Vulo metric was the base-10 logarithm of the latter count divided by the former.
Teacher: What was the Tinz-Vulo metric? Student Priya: 0.40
